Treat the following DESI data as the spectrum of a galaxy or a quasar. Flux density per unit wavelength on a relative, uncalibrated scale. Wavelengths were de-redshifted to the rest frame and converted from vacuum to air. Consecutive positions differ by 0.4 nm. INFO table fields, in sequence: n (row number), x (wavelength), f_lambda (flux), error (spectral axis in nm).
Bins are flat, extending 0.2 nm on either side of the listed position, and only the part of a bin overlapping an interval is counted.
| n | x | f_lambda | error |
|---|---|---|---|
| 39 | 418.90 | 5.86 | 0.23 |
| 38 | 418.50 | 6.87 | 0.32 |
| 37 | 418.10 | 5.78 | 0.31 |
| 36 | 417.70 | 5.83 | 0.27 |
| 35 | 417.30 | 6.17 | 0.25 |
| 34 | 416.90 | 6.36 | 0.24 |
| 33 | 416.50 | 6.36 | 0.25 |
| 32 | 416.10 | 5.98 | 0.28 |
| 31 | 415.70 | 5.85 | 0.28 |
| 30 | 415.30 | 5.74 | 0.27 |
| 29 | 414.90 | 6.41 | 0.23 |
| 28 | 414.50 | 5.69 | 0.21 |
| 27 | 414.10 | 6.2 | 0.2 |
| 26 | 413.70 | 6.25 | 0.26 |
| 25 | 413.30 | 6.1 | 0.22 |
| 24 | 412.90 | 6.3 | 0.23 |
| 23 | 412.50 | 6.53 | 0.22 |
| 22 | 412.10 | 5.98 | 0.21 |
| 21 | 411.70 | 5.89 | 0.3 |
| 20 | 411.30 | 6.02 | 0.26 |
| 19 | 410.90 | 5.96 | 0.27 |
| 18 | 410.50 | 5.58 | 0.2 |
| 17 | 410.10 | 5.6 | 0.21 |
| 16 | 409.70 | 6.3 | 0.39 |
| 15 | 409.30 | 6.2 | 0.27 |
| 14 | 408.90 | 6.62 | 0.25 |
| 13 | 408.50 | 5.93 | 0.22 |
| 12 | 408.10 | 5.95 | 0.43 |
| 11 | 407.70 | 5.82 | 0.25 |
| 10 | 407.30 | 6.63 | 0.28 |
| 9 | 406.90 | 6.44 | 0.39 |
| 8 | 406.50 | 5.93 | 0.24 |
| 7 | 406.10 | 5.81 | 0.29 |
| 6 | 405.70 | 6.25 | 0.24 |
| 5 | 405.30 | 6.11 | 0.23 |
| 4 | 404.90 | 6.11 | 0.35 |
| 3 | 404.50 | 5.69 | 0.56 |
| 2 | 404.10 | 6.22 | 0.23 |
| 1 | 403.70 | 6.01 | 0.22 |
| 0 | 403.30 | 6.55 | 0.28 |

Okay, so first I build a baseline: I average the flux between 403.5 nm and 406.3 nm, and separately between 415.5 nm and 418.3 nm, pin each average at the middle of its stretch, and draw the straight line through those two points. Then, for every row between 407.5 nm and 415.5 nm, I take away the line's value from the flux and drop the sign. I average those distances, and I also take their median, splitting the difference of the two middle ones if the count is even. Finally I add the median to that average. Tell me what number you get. 0.45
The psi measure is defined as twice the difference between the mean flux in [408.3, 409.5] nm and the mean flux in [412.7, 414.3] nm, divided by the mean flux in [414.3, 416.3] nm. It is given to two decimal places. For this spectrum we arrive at 0.01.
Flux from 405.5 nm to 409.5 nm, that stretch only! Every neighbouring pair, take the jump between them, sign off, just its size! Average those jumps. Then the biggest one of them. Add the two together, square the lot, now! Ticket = 1.4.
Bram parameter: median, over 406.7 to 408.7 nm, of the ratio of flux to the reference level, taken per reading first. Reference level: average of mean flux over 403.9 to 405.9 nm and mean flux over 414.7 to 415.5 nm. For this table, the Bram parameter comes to 0.98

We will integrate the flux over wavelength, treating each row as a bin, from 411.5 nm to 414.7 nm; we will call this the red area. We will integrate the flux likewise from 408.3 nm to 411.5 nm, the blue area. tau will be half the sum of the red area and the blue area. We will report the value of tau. 19.4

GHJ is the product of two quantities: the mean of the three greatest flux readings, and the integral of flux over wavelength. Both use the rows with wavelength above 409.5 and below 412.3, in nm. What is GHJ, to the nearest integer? 101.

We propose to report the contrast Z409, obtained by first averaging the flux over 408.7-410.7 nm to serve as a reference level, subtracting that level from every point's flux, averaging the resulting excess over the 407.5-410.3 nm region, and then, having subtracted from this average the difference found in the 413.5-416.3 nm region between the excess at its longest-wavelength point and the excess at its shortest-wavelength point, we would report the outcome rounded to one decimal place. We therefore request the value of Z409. 0.3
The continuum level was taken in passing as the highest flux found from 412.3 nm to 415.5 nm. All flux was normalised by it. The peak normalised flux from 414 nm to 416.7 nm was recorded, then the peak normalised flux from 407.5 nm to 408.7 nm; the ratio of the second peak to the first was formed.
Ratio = 0.93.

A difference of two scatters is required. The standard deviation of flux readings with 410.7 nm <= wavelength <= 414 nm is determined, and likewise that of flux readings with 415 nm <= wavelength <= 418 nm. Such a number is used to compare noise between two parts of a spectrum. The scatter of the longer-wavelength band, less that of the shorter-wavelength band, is 0.04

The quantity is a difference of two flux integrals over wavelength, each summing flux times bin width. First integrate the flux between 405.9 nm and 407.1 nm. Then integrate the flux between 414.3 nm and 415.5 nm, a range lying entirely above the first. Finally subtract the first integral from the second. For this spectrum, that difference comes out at -0.14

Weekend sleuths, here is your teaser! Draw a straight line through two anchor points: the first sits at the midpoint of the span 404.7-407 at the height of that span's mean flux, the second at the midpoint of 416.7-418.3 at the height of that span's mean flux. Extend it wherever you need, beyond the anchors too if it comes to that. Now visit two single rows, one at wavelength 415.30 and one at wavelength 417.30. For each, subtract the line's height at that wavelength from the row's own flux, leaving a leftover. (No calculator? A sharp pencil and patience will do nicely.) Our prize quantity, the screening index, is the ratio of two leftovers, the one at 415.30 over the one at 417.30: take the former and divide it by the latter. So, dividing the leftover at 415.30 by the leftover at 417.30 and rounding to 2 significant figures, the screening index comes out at -2.3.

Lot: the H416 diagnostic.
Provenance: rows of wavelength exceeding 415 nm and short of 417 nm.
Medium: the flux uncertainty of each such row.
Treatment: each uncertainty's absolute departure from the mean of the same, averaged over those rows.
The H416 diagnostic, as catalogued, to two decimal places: 0.02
